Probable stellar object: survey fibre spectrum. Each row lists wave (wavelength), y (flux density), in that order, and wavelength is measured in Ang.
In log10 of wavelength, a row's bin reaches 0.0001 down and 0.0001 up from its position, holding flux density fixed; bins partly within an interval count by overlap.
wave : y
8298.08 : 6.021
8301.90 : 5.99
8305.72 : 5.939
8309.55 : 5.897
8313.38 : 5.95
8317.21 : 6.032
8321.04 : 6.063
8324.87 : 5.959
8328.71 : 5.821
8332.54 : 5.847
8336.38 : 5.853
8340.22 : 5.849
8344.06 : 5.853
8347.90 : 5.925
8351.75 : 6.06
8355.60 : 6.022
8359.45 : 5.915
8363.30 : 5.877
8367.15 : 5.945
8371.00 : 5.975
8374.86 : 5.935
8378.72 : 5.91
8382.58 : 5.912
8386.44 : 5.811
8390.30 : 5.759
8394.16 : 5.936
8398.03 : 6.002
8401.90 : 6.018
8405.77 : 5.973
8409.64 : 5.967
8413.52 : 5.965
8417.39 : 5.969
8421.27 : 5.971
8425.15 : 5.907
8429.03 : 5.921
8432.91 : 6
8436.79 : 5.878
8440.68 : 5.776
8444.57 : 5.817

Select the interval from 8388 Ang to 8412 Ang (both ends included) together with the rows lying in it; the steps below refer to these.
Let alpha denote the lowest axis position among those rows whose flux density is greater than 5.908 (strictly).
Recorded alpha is 8394.16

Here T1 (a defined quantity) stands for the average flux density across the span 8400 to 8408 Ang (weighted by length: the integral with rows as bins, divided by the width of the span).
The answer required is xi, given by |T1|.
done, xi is 6.00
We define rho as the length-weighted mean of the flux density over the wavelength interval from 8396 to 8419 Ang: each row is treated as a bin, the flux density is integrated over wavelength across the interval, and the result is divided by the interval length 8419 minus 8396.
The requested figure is 5.98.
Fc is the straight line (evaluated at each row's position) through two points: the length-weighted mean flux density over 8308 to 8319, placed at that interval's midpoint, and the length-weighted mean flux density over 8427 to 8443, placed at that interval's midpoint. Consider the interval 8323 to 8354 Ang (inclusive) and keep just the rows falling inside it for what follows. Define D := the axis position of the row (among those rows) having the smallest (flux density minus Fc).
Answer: 8328.71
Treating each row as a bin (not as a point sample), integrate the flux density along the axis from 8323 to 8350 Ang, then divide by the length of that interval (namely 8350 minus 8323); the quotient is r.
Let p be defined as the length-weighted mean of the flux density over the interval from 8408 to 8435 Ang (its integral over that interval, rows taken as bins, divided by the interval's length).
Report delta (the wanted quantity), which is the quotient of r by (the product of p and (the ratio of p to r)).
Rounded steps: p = 5.96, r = 5.873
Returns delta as 0.97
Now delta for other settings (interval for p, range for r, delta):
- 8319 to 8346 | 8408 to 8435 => 1.02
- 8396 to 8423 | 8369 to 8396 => 0.97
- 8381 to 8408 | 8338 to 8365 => 1.00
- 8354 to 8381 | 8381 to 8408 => 0.99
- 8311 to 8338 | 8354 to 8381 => 1.00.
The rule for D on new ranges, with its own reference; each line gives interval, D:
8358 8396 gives 8390.30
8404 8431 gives 8425.15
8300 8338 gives 8328.71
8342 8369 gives 8344.06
